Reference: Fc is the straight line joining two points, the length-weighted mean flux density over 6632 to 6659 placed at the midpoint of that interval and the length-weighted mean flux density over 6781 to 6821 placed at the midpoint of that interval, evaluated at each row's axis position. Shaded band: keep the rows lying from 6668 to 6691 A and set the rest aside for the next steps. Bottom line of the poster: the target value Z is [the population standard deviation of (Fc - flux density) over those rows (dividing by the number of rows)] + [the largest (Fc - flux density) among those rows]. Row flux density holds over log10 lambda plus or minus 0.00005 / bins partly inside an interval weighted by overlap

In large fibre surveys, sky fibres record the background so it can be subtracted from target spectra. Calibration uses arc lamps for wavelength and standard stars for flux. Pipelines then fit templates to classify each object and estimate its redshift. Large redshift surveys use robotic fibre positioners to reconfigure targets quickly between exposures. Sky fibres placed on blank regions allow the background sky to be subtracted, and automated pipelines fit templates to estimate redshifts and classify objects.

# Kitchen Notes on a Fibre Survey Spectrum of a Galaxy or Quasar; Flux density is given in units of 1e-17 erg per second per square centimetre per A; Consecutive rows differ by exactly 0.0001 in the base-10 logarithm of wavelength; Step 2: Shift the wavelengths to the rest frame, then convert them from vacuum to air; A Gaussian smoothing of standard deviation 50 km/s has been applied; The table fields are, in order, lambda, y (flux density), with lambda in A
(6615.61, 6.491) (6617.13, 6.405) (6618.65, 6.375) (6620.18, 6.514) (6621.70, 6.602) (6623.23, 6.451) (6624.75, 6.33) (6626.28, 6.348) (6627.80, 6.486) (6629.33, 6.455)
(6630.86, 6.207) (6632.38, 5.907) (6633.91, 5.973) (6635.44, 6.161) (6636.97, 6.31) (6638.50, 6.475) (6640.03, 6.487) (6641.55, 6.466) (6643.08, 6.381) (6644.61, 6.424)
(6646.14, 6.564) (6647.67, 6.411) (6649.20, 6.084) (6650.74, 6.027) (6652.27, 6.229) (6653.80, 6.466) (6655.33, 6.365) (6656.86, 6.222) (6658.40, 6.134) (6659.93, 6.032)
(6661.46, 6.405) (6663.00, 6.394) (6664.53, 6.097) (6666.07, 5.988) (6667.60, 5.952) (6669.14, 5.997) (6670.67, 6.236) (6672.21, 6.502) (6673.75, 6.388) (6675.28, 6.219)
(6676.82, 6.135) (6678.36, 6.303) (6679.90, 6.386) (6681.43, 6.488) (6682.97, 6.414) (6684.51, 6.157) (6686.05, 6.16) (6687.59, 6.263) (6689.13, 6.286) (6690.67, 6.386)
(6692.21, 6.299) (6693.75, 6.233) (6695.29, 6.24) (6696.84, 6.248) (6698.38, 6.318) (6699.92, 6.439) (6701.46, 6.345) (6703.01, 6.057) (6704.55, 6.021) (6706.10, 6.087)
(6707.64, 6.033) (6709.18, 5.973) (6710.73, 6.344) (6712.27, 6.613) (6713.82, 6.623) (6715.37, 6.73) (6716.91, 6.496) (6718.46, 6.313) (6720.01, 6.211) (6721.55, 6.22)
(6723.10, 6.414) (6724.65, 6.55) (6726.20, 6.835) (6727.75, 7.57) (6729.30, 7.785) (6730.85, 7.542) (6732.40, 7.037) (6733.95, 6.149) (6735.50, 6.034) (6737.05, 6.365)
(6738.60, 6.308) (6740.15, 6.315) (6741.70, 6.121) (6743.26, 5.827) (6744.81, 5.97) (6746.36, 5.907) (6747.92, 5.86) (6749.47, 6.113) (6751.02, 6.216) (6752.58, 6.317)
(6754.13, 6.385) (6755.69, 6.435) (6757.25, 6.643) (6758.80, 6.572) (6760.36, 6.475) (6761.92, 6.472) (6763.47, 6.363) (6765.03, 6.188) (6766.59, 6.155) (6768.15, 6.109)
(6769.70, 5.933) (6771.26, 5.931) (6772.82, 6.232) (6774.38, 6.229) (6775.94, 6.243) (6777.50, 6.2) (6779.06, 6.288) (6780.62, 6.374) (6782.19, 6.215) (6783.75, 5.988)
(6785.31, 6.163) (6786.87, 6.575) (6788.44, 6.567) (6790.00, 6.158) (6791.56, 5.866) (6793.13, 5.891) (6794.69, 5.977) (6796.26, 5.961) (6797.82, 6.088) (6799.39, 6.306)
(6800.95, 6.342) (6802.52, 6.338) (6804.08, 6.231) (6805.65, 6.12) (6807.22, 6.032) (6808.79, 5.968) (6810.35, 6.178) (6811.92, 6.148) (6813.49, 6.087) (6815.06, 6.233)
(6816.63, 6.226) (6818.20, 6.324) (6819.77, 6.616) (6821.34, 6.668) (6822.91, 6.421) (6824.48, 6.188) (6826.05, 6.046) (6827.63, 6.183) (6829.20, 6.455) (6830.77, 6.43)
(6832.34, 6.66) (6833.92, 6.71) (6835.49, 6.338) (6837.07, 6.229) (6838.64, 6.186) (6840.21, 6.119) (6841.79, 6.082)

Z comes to 0.41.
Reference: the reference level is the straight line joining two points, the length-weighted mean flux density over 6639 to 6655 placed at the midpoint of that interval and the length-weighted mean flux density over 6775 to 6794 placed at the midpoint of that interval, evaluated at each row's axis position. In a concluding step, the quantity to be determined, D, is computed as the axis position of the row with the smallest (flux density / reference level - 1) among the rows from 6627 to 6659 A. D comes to 6632.38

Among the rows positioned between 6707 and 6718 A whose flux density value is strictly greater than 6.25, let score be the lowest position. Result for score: 6710.73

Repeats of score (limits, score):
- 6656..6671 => 6661.46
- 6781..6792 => 6786.87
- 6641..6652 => 6641.55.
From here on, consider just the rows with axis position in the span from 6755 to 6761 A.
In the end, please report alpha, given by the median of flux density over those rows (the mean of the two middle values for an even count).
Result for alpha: 6.52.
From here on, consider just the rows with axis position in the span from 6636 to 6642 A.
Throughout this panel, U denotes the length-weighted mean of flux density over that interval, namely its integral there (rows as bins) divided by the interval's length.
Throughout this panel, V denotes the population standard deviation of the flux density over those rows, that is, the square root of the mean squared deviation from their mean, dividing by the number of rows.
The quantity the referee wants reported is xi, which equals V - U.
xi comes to -6.36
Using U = 6.43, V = 0.07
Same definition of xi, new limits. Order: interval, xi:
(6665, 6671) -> -5.92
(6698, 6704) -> -6.14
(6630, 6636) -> -5.94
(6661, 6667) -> -6.02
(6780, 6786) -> -6.04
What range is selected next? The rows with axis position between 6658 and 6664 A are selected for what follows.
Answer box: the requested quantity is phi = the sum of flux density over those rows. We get 25.0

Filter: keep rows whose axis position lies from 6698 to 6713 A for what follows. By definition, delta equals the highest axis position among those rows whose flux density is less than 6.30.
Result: 6709.18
